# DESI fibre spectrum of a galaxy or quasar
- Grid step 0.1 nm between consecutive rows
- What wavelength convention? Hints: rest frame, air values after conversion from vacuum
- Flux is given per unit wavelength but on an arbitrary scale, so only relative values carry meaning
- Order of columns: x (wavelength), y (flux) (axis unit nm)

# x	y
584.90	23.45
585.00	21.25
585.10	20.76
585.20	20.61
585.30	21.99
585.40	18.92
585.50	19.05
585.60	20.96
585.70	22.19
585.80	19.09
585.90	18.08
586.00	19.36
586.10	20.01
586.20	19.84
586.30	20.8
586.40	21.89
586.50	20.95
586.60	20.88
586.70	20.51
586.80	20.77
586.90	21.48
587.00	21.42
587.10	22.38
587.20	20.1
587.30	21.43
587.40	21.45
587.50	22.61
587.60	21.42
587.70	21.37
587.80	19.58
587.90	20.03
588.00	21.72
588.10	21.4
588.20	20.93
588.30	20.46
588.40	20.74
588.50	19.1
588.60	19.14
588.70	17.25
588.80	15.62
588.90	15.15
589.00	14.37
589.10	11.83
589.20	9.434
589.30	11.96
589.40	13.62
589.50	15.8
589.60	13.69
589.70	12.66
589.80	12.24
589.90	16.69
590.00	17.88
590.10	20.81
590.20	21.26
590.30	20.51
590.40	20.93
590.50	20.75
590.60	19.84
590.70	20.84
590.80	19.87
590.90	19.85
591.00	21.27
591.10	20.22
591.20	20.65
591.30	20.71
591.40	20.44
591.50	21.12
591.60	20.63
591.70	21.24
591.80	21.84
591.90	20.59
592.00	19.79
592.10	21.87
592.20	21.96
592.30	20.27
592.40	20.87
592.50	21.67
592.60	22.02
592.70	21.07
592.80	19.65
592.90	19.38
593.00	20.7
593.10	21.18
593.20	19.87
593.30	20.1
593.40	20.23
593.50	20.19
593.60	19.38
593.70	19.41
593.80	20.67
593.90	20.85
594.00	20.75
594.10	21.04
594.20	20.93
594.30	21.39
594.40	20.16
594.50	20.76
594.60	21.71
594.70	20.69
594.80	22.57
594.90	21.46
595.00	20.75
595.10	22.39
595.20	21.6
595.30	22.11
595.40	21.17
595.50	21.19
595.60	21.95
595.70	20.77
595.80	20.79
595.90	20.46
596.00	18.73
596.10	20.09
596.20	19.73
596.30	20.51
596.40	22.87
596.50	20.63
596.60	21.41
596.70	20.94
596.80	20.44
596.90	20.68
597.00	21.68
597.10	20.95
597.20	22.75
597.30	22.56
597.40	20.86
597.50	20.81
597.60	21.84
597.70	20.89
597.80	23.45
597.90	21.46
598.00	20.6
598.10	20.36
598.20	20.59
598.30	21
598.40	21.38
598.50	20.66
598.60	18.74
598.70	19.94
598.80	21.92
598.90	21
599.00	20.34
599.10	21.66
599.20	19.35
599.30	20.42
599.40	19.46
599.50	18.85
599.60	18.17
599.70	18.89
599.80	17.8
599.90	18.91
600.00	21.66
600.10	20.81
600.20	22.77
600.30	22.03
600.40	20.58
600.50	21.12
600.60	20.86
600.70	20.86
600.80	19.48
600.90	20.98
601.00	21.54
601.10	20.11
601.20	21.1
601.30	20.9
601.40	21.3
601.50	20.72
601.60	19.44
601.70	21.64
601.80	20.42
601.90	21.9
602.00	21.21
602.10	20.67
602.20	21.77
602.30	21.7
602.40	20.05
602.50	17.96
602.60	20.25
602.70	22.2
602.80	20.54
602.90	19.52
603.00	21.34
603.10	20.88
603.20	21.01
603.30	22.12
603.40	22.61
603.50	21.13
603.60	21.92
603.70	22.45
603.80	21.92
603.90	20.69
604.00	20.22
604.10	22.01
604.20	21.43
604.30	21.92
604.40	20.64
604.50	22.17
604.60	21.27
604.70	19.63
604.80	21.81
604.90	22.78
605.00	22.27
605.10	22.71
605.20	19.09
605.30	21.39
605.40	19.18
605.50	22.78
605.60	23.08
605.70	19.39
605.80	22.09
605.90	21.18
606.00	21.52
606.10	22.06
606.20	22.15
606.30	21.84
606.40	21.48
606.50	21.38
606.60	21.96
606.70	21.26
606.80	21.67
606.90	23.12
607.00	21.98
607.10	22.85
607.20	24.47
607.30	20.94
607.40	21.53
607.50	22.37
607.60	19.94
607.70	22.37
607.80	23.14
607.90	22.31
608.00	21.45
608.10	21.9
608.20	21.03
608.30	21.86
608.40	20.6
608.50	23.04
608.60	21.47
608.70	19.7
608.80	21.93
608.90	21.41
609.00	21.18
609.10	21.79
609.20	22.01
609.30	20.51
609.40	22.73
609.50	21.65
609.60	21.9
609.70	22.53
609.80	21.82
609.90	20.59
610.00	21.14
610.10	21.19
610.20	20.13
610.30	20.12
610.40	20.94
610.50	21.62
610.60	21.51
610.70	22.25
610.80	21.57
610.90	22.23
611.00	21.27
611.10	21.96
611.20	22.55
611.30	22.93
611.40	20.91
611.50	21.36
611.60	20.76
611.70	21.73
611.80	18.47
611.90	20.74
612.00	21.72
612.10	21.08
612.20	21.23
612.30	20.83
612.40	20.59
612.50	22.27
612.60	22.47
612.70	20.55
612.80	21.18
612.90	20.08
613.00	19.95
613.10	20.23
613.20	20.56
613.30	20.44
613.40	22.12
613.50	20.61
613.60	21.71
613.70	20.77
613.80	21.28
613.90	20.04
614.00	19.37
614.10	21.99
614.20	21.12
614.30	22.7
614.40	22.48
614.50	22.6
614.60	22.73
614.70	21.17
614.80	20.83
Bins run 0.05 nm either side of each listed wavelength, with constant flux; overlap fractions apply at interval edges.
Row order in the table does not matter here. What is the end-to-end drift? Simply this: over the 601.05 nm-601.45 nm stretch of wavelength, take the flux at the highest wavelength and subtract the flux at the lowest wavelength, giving 1.2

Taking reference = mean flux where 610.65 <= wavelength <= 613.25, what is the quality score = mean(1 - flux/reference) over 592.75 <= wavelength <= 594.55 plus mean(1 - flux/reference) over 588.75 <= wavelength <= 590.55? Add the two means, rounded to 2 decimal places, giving 0.29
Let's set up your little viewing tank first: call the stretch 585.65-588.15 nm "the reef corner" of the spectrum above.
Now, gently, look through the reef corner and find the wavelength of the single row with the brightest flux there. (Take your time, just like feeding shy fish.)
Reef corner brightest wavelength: 587.50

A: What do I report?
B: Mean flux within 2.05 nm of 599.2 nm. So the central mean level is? 20.7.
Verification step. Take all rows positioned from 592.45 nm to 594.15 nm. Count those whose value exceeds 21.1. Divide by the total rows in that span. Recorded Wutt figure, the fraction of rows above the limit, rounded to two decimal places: 0.18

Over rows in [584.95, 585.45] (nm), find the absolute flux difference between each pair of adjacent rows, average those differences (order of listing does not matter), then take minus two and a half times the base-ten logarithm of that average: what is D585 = -0.26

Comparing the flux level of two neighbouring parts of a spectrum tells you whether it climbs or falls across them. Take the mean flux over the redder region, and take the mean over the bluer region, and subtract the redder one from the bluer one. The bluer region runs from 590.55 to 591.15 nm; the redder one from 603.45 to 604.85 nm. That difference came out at -1.1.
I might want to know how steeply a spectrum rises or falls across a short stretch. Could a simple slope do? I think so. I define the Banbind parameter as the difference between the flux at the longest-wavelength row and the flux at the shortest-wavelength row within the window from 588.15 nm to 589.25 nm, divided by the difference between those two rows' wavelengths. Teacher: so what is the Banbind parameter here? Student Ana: -11.5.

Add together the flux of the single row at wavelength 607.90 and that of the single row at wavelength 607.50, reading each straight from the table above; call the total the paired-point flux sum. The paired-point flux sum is 45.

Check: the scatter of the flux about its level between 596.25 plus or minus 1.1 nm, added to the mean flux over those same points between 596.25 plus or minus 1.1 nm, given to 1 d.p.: 22.1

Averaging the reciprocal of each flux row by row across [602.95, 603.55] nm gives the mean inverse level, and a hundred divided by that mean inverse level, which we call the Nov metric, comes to 2150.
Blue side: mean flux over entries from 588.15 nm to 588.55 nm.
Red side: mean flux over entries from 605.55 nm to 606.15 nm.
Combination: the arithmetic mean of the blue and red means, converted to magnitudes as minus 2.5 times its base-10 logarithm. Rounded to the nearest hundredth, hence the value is -3.30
